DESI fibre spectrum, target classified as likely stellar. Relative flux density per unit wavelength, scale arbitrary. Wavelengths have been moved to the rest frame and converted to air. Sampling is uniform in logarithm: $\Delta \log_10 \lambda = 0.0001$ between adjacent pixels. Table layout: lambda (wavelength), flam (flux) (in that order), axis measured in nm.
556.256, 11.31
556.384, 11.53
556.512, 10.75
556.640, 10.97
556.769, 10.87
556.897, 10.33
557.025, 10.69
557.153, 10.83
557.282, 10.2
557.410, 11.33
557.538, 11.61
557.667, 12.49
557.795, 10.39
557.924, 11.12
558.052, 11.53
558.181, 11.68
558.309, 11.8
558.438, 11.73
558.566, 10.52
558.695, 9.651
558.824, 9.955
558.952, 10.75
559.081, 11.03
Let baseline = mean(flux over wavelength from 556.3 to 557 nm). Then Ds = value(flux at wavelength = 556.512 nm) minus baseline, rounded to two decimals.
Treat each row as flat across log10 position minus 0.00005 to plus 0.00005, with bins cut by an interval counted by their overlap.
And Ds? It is -0.14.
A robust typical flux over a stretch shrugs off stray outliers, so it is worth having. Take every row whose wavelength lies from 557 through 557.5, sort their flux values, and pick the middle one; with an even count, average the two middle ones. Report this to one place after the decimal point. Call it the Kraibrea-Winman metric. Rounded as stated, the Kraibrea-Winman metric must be 10.8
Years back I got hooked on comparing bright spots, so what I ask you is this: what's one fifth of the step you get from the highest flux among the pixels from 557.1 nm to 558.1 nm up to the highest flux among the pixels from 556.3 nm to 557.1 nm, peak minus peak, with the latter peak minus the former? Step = -0.19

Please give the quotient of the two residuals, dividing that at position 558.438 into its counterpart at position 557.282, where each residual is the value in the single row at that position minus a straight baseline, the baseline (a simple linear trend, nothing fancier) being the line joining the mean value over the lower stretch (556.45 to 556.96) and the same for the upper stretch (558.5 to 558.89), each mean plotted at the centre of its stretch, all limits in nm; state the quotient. -0.2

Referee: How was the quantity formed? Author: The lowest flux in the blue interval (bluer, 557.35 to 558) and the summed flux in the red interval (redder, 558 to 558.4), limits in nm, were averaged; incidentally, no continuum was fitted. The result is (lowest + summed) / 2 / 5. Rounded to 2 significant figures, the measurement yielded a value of 4.5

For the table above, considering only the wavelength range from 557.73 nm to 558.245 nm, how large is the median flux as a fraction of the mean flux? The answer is 1.01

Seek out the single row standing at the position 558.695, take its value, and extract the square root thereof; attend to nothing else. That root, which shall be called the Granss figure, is 3.11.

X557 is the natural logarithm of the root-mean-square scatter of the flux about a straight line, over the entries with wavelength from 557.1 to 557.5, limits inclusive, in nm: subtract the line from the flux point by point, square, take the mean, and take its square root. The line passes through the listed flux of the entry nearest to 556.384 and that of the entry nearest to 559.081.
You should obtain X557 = -0.29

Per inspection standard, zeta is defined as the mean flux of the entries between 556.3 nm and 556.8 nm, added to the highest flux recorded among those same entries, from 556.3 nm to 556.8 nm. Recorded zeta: 22.6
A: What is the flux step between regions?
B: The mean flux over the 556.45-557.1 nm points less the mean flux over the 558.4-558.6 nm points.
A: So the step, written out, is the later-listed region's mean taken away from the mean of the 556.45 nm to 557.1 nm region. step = -0.4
